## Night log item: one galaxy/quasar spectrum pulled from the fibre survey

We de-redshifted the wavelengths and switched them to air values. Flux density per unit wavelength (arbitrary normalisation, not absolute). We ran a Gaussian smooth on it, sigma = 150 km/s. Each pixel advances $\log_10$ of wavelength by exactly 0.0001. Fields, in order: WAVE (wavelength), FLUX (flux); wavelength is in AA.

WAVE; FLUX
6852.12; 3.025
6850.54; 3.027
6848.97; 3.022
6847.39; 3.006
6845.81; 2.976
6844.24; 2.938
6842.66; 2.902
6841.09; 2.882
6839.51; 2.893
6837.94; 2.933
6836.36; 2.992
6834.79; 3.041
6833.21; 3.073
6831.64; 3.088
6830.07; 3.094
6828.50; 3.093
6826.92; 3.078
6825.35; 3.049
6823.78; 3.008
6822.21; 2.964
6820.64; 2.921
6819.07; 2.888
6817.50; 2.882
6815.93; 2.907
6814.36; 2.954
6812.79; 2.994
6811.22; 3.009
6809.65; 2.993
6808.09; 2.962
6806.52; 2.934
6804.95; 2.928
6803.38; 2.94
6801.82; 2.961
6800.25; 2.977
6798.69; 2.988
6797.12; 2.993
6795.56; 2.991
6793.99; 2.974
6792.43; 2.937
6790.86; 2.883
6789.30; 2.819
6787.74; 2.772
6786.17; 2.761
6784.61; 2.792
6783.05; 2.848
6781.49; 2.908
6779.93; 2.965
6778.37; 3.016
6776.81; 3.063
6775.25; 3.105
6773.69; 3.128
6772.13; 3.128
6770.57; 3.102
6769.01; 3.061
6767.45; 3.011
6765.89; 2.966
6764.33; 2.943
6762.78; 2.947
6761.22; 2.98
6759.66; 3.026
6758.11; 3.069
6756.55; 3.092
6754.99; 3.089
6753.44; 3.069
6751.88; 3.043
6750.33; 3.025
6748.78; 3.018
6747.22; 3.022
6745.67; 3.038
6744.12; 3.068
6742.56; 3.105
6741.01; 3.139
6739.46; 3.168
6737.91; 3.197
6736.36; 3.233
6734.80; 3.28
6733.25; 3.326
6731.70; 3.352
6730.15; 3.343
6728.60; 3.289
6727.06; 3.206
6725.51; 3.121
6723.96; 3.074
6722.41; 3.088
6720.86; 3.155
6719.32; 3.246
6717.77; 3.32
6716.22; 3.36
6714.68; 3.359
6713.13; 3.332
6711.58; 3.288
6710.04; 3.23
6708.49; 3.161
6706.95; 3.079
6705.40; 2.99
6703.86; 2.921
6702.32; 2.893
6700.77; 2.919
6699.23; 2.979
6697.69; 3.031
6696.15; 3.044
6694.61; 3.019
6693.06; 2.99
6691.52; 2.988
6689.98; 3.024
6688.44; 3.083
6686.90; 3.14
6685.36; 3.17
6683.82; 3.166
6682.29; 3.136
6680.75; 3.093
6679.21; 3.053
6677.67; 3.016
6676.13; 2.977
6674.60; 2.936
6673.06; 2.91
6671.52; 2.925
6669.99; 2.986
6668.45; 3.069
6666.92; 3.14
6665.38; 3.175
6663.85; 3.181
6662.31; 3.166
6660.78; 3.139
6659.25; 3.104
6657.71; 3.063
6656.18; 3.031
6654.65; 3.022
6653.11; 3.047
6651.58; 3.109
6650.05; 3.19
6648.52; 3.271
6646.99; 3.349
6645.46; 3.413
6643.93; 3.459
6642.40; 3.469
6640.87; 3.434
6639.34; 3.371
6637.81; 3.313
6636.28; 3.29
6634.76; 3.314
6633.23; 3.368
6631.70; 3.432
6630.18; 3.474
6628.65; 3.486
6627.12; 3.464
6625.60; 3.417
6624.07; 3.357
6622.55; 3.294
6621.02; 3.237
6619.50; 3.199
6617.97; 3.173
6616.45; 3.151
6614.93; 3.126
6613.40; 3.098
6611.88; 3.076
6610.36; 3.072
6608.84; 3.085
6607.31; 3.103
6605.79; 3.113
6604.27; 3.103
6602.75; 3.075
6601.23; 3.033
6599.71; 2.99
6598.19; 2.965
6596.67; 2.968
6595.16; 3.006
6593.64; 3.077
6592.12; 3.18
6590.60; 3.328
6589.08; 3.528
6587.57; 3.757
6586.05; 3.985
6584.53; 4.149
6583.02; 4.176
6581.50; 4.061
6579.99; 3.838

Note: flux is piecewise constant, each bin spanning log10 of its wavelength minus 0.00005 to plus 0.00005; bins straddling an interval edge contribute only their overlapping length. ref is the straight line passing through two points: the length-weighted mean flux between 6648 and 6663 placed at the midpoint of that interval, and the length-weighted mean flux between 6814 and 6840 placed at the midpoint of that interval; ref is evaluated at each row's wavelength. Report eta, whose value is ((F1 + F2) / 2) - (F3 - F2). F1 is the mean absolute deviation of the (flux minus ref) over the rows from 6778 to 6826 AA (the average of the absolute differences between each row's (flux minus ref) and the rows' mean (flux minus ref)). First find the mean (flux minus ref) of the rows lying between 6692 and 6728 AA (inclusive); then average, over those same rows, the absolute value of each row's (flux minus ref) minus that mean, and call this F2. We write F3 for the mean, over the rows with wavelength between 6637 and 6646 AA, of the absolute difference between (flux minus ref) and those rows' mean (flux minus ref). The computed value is 0.18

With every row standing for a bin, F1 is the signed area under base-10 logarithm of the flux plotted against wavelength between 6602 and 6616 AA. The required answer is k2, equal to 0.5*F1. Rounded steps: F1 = 6.87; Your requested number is 3.43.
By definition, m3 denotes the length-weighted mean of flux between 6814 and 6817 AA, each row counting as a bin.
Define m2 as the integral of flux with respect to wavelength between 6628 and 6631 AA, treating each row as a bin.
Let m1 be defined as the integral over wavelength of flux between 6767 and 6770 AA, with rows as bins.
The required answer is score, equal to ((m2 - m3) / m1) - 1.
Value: -0.17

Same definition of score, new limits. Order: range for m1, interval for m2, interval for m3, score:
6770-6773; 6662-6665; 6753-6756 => -0.31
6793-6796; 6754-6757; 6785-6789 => -0.27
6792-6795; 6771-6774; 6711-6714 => -0.32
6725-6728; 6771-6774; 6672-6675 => -0.32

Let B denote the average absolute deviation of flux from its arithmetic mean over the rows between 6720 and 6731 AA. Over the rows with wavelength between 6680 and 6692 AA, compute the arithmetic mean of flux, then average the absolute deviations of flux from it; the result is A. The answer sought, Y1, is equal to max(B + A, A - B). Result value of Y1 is 0.14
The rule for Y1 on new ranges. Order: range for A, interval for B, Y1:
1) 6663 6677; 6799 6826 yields 0.13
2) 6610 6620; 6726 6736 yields 0.08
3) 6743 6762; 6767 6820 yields 0.10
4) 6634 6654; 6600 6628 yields 0.20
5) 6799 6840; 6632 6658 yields 0.19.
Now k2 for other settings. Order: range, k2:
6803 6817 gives 3.29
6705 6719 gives 3.57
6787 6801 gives 3.26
